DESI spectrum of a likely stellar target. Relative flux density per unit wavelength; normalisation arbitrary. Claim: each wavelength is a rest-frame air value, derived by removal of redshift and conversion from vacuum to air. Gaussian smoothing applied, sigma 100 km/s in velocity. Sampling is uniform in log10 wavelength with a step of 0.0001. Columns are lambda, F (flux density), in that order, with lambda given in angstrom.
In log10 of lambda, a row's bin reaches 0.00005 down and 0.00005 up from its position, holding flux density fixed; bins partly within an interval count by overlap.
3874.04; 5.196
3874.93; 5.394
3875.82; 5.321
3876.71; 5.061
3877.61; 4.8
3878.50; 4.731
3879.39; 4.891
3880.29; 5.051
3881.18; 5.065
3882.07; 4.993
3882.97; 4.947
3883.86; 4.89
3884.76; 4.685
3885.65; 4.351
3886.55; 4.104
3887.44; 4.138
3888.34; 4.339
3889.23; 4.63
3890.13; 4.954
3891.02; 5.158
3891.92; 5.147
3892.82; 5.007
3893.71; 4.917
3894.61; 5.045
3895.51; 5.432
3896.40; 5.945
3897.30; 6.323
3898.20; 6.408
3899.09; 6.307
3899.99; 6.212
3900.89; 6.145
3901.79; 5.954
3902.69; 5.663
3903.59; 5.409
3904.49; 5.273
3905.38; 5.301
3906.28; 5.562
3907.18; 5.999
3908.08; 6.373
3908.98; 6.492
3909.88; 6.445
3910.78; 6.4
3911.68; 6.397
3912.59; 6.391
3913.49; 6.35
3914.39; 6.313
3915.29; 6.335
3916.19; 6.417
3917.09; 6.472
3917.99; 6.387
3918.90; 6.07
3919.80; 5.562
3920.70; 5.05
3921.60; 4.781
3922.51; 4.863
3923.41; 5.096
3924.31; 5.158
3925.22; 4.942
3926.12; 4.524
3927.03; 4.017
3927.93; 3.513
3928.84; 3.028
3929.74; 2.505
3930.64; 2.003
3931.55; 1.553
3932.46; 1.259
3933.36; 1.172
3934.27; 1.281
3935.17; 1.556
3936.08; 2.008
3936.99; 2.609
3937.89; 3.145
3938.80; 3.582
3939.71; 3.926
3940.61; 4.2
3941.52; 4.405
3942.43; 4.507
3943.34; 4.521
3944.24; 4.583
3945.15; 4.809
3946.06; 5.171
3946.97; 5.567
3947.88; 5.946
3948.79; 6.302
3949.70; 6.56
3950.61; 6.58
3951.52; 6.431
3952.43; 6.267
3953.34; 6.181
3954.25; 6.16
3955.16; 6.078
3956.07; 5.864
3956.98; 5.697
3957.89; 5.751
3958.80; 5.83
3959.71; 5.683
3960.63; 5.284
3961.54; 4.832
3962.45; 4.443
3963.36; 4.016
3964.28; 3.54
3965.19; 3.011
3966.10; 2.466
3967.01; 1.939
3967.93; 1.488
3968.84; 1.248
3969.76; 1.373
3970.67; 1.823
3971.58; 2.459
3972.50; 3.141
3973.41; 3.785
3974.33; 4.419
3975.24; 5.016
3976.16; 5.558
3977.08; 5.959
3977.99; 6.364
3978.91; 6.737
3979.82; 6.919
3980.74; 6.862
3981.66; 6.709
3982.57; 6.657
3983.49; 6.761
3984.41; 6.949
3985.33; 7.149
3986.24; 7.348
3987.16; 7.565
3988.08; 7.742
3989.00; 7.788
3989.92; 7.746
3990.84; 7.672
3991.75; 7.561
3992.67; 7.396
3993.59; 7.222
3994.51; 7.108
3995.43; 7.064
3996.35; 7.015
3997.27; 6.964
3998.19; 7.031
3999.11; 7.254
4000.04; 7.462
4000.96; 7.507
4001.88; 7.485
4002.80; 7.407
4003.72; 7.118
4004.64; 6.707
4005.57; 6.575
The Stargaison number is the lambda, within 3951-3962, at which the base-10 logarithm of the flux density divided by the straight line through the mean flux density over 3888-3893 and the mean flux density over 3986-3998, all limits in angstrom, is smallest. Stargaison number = 3961.54 angstrom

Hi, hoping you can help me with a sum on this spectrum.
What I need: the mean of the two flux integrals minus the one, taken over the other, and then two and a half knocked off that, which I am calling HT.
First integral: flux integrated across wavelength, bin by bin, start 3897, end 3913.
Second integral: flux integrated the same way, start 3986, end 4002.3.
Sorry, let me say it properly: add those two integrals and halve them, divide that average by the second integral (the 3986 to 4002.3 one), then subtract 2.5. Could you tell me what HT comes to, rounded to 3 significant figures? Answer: -1.60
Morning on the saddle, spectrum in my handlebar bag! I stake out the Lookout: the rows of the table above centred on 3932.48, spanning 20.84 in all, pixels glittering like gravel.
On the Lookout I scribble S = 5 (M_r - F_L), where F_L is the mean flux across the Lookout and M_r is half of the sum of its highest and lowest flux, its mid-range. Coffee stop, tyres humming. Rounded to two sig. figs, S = -0.45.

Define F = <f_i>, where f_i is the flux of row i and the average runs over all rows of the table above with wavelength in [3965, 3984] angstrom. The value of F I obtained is 4.3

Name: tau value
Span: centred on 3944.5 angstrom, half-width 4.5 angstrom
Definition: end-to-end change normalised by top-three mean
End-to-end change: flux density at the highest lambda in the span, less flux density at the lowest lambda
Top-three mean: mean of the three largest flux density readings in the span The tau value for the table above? 0.35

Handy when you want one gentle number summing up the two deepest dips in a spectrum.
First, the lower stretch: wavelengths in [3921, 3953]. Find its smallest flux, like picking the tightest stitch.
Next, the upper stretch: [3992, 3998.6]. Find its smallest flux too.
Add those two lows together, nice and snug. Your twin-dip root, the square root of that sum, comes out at 2.9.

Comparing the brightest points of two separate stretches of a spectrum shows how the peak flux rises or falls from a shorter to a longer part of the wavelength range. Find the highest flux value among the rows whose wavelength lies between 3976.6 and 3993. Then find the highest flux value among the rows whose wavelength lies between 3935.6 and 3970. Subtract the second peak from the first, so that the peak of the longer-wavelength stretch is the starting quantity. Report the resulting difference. 1.2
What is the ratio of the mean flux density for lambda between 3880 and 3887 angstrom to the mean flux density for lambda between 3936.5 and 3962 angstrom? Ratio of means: 0.91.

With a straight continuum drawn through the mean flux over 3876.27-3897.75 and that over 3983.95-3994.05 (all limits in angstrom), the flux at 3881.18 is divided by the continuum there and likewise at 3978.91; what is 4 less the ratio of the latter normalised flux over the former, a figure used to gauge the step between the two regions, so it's 3.12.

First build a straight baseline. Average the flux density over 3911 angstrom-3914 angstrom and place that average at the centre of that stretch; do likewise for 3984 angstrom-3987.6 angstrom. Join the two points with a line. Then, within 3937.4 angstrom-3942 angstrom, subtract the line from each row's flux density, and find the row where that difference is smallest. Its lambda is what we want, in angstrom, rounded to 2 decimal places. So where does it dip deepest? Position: 3937.89 angstrom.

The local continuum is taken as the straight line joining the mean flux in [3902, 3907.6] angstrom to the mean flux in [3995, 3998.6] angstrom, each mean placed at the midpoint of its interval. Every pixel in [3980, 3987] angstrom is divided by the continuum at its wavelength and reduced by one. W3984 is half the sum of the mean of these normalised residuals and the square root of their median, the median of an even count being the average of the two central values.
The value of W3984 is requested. 0.070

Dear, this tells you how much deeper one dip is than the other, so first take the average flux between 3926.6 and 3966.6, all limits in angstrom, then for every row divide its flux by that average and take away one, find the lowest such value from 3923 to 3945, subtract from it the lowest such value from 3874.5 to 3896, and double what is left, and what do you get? -1.4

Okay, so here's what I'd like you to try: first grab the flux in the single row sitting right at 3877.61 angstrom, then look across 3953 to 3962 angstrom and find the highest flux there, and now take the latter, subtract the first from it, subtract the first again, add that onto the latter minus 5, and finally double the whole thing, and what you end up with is -4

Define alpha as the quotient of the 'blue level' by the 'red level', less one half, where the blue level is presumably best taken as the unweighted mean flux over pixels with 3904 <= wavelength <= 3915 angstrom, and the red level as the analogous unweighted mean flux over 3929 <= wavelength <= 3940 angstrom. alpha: 2.3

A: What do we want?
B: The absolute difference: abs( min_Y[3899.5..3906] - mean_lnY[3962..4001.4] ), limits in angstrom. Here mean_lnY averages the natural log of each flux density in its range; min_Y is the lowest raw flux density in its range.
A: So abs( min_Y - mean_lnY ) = 3.66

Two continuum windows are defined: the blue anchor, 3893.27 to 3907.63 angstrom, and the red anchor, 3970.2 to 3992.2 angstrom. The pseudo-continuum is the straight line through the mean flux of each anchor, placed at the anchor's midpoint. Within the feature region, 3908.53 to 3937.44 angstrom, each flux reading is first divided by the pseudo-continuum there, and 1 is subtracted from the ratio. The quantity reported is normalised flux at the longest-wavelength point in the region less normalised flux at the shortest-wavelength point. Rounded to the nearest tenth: -0.7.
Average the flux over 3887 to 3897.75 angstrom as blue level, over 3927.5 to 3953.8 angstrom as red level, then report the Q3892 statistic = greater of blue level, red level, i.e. 5.09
